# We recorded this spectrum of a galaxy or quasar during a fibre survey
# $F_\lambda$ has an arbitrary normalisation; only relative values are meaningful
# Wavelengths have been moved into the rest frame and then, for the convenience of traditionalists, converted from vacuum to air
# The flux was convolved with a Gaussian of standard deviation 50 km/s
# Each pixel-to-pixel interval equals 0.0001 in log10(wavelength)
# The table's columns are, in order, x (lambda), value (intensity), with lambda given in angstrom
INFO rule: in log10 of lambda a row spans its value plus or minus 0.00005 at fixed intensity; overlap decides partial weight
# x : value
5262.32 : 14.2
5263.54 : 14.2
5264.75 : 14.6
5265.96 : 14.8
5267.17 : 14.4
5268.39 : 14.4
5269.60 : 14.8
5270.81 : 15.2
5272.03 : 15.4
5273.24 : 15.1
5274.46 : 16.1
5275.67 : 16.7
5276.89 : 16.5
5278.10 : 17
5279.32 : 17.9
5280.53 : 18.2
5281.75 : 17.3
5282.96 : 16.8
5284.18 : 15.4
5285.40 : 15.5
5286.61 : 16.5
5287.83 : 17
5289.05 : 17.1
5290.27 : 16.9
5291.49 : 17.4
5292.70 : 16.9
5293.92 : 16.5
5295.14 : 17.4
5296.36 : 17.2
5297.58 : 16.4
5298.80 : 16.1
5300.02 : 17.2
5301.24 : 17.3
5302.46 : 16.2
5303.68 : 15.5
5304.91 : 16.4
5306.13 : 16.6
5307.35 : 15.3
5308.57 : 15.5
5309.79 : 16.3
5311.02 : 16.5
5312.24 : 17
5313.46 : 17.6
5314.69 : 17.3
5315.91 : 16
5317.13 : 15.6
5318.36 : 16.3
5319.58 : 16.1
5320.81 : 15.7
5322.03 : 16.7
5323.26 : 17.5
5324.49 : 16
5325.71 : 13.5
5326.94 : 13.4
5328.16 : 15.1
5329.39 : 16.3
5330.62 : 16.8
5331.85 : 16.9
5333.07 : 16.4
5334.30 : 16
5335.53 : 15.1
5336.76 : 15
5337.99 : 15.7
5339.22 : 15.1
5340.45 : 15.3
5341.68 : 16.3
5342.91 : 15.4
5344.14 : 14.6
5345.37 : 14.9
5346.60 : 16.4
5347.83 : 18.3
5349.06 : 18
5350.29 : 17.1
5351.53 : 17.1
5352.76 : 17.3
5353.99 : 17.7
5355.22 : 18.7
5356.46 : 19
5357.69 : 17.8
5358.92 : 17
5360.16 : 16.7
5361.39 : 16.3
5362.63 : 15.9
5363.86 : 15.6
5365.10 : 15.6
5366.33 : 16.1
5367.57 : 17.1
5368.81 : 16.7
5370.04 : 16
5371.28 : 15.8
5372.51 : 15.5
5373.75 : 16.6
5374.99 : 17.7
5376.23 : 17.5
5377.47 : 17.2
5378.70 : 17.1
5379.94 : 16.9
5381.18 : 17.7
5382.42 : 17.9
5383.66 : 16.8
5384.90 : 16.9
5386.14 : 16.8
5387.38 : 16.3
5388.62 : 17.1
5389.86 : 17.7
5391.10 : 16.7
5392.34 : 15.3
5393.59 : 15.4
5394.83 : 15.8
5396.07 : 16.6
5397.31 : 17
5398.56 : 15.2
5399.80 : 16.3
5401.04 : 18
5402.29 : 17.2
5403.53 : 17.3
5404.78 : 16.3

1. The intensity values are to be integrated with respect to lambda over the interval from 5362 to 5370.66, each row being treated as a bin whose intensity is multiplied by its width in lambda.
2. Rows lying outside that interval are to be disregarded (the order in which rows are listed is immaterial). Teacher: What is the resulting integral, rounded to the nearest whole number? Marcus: 140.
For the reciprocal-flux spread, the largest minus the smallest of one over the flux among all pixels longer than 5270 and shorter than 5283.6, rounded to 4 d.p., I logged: 0.0113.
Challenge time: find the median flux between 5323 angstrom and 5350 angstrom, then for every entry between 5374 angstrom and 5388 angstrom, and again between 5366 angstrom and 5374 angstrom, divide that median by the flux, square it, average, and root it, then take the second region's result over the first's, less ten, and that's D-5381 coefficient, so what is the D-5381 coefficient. -8.94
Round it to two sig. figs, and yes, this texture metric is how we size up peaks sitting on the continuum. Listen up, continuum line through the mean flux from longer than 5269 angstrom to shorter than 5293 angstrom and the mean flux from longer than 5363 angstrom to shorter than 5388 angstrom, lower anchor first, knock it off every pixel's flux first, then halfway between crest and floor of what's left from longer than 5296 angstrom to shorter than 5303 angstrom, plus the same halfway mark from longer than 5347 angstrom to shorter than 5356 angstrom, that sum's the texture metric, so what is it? 1.4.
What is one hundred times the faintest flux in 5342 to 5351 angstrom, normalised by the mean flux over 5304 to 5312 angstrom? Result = 91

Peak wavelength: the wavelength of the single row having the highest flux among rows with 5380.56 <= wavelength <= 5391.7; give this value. 5382.42 angstrom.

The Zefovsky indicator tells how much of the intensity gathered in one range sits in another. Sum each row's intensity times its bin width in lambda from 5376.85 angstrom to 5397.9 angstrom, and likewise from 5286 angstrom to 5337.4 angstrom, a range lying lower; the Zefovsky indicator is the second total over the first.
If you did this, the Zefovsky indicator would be 2.4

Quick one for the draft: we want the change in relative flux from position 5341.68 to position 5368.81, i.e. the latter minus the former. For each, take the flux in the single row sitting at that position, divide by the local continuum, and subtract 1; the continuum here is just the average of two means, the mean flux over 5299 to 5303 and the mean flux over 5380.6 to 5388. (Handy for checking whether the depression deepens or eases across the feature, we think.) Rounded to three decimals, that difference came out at 0.024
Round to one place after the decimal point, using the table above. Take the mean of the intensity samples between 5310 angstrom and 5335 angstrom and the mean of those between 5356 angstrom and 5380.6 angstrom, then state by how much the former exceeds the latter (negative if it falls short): -0.6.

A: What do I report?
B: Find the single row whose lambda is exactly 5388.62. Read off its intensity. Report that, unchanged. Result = 17.1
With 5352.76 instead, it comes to 17.3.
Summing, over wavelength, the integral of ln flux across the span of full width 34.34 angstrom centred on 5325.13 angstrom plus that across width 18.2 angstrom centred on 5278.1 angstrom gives 146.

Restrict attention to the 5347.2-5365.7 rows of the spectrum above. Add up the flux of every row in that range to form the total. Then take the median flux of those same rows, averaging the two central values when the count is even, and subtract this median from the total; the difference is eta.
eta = 241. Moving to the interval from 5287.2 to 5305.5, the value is 235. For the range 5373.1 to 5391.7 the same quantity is 240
